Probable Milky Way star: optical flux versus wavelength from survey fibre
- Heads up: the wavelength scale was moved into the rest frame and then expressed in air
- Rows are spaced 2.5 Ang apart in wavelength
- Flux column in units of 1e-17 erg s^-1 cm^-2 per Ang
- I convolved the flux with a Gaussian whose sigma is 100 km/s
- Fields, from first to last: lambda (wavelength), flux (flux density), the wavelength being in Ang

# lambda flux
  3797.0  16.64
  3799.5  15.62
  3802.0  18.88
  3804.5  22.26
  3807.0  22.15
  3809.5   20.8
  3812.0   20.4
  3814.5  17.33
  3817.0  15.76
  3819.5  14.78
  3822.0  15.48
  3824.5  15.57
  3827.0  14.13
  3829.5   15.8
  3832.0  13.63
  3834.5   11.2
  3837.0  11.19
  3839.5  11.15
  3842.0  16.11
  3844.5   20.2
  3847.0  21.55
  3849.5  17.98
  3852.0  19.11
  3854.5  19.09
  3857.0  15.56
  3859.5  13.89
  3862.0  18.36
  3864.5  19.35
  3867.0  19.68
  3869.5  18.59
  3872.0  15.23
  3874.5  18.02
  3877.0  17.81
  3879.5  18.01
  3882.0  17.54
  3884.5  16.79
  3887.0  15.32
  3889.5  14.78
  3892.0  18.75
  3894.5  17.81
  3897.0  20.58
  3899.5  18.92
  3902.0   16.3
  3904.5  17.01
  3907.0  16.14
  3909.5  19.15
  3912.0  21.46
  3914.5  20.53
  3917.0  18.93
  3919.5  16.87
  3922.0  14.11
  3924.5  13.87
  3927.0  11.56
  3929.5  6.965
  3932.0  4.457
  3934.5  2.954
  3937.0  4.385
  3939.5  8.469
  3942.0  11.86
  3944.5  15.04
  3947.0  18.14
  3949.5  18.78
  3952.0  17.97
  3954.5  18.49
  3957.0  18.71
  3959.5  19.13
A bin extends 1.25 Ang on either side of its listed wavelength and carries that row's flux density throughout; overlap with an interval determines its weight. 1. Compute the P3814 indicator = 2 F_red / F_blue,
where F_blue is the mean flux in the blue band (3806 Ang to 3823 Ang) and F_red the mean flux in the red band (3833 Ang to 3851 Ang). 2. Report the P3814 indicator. 1.7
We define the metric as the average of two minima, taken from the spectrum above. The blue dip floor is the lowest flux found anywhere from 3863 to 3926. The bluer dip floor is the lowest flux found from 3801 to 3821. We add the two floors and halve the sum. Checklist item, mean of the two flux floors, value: 14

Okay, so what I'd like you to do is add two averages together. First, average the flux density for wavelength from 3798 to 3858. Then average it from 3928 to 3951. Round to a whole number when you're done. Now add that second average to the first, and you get 27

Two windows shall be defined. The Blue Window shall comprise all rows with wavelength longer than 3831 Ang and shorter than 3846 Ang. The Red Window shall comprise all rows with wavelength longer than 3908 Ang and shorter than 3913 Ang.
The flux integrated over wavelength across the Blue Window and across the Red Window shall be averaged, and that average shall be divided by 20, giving 7.8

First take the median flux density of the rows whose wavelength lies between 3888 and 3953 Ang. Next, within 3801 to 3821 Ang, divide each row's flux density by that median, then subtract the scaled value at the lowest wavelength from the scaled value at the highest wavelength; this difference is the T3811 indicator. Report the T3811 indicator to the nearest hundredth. -0.25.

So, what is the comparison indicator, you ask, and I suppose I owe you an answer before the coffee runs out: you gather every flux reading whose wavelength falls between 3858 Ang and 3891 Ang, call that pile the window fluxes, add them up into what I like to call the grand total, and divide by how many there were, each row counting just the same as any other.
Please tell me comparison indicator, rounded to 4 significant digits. 17.18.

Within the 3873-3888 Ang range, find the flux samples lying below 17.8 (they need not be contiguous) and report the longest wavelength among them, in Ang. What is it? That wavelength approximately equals 3887.0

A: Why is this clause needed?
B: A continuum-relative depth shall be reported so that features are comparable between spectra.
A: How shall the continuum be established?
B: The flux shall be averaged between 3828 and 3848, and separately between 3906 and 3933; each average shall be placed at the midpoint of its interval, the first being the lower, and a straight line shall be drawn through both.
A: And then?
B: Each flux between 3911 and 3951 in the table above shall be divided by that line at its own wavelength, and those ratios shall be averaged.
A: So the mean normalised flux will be 0.87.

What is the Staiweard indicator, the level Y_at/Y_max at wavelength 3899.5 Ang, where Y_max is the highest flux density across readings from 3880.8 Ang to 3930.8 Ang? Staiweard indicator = 0.88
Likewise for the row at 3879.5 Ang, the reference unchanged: 0.84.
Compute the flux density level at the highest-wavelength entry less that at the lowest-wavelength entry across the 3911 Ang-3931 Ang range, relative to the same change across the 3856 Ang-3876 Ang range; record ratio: -5.9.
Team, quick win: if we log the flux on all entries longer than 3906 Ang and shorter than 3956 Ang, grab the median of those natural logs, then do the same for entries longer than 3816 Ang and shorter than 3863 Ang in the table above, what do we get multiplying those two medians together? 7.5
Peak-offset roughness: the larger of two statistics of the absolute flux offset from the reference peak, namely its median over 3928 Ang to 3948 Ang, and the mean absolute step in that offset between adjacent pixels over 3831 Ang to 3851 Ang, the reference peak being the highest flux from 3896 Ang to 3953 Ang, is 13.7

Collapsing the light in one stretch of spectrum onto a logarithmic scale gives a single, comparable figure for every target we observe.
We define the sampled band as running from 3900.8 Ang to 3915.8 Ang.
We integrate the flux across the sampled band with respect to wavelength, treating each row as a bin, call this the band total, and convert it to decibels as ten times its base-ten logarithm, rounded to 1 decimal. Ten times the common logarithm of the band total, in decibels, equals 24.4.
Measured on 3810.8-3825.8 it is 23.9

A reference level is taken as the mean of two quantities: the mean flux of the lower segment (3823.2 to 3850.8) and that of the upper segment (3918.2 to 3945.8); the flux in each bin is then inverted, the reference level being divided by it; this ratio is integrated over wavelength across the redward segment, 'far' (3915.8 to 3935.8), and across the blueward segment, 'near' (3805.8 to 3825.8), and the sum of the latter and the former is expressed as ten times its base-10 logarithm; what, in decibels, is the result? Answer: 16.8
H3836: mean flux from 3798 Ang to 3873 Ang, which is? 17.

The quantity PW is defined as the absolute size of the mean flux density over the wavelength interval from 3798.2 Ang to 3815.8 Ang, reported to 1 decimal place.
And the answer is 19.6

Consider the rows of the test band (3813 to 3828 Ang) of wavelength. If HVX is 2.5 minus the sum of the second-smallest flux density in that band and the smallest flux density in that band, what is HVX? -26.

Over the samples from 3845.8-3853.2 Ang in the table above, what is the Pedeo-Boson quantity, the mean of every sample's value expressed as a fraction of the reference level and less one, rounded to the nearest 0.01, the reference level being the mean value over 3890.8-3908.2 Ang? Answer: 0.09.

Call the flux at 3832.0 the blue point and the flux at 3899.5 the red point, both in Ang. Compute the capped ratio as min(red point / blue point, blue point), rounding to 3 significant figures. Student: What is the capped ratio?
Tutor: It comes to 1.39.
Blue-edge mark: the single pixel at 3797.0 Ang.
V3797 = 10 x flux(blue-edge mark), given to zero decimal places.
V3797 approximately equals 166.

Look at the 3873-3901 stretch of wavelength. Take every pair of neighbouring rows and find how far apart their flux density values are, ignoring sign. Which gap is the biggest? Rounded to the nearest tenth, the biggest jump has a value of 4.0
